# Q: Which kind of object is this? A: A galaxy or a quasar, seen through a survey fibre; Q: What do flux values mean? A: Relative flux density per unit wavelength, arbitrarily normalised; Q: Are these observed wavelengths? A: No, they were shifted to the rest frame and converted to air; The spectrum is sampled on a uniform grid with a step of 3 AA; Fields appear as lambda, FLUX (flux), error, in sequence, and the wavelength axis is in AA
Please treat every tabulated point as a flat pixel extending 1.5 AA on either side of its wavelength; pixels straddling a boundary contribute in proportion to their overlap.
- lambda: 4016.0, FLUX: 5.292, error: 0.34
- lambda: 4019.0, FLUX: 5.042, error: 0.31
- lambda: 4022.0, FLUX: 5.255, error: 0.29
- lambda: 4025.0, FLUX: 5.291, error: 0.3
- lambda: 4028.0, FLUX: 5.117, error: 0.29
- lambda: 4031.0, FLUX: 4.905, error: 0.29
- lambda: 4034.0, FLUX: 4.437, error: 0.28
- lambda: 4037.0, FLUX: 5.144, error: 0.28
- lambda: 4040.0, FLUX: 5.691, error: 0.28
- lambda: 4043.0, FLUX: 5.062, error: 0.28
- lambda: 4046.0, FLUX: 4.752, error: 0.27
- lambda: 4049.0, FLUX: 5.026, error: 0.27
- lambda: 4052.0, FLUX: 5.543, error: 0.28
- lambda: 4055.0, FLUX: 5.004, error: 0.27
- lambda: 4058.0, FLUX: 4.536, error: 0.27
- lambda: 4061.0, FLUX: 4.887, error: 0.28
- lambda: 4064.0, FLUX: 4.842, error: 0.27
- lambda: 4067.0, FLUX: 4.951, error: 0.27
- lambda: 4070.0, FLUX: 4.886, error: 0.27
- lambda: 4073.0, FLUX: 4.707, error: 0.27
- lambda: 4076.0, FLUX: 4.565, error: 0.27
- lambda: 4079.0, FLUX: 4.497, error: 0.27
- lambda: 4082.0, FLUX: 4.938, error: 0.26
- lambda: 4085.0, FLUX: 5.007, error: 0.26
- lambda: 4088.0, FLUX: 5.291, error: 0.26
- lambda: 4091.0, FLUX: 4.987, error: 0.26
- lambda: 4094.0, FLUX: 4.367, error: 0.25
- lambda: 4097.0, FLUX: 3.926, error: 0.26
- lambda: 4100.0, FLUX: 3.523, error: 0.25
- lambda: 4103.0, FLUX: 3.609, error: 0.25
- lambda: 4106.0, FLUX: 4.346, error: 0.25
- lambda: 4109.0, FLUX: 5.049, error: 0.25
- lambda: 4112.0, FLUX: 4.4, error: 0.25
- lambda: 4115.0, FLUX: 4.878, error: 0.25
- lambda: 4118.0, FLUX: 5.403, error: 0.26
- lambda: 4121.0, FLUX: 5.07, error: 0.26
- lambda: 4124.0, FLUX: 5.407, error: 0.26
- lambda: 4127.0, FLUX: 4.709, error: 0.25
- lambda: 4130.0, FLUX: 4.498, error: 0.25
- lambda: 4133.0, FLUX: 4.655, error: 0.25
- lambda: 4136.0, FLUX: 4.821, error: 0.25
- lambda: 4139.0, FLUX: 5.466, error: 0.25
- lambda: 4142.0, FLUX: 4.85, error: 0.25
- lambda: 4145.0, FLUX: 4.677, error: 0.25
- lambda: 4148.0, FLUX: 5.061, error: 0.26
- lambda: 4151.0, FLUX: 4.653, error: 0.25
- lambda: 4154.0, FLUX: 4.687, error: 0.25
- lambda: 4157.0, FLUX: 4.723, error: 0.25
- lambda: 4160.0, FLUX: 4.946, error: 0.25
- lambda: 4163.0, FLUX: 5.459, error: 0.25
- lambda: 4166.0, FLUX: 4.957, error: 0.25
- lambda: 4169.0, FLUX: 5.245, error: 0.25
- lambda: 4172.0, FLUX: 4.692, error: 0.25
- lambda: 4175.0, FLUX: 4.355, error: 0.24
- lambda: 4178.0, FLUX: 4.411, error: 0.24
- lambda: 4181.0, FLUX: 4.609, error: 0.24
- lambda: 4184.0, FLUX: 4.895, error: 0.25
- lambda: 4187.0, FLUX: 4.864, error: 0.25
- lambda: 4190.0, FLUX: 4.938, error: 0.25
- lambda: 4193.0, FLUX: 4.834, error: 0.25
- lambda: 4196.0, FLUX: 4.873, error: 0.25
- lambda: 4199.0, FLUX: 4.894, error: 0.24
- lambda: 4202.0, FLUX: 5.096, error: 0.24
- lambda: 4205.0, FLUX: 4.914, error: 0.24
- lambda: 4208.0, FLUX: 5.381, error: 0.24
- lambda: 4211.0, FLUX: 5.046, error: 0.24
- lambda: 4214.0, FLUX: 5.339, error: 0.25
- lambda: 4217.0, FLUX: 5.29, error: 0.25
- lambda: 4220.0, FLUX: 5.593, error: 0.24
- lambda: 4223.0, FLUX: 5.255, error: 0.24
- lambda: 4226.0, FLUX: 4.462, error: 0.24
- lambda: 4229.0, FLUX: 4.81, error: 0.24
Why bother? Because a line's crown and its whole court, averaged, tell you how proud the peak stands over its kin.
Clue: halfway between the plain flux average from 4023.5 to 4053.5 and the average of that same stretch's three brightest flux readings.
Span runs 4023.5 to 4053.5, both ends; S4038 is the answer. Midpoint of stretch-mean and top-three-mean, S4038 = 5.30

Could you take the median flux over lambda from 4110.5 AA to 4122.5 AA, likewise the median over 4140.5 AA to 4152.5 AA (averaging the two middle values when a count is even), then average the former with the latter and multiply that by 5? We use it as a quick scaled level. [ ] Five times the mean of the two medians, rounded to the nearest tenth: 24.3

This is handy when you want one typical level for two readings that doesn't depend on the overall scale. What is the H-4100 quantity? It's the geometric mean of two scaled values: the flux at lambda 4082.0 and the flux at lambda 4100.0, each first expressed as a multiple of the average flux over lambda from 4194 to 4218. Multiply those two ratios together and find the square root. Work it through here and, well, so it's 0.82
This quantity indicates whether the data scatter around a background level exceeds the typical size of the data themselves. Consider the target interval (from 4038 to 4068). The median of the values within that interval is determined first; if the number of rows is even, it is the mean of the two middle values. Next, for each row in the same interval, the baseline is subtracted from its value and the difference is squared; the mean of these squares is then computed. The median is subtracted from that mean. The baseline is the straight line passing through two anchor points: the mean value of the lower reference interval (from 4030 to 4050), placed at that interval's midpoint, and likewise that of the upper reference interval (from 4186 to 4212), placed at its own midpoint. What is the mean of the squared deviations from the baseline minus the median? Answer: -4.87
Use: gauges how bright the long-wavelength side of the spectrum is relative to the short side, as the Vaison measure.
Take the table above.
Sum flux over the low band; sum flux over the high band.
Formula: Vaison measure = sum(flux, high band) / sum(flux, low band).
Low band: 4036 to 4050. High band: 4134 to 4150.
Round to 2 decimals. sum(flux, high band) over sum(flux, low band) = 0.97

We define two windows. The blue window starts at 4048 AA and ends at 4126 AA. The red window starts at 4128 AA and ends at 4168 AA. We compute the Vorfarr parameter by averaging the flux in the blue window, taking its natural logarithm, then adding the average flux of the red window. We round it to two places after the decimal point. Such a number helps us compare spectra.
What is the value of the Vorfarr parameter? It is 6.44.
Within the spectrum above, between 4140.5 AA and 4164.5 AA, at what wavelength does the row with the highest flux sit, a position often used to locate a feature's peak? 4163.0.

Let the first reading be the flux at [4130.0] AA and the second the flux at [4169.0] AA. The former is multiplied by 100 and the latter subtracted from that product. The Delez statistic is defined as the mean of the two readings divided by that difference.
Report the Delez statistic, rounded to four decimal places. 0.0110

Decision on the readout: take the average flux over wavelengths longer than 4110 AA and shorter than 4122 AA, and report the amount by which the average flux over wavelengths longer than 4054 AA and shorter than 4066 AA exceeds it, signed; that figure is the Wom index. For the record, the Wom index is -0.12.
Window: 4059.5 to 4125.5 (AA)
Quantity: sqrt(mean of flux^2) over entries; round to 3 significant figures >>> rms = 4.73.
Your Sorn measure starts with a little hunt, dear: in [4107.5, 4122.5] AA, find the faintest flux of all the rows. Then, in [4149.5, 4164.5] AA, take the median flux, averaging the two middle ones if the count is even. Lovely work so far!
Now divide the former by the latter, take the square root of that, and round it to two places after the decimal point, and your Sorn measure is 0.97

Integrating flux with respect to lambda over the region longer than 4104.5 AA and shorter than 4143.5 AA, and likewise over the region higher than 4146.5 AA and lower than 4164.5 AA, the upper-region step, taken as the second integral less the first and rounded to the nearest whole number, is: -102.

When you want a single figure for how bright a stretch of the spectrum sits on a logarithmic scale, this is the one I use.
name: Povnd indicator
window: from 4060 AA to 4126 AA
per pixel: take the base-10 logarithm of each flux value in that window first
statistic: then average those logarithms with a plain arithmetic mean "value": 0.670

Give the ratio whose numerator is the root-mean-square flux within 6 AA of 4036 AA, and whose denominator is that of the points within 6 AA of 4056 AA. 1.01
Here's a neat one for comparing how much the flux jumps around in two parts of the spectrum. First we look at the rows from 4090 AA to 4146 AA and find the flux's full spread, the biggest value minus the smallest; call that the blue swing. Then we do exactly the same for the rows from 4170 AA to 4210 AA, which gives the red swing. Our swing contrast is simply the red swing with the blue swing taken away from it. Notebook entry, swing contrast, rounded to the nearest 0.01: -0.92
